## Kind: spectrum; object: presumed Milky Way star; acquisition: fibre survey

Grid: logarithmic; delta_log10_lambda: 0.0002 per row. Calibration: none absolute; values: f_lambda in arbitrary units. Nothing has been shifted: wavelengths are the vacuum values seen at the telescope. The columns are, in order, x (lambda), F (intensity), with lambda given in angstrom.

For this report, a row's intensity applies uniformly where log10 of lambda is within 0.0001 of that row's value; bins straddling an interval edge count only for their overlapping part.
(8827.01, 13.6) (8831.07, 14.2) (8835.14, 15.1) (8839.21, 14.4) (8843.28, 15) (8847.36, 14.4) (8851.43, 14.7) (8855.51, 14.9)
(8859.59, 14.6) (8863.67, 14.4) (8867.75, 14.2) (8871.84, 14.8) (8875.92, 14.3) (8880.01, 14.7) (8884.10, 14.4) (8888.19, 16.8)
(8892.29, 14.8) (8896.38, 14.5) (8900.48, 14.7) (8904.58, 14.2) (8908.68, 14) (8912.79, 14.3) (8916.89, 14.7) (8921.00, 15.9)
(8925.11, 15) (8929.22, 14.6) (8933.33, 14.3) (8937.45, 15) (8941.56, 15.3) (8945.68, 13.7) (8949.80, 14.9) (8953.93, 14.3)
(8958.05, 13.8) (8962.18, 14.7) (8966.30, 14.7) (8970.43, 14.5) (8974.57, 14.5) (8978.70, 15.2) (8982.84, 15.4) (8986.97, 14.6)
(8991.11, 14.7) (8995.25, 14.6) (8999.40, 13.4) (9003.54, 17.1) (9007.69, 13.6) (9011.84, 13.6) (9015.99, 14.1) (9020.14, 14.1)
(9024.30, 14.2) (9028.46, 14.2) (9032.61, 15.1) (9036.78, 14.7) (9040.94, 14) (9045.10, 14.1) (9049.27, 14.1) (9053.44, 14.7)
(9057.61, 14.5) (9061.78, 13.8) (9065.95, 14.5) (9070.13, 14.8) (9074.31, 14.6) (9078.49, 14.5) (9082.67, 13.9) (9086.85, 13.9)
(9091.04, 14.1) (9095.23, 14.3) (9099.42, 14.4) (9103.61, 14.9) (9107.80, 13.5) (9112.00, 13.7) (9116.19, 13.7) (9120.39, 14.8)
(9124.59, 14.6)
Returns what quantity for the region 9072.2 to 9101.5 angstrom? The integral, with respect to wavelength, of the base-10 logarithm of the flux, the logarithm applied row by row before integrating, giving 33.79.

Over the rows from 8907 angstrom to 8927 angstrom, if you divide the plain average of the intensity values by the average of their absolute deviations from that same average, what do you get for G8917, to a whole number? 28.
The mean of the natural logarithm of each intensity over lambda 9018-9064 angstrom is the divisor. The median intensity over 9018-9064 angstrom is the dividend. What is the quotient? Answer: 5.34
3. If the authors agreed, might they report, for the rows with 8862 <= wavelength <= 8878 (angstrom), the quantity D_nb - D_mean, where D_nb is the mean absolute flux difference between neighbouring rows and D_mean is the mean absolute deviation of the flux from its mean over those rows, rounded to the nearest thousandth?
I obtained 0.246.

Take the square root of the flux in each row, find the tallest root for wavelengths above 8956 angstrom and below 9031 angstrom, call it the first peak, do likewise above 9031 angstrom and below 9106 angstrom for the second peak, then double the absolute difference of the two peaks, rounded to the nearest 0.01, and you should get 0.50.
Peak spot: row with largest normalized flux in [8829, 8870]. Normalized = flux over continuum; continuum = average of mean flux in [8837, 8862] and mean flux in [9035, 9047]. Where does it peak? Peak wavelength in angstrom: 8835.14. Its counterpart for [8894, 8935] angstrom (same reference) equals 8921.00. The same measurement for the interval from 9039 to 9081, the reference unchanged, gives 9070.13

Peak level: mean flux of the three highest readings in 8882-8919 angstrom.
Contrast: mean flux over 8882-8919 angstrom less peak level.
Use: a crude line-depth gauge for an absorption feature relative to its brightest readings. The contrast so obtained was -0.72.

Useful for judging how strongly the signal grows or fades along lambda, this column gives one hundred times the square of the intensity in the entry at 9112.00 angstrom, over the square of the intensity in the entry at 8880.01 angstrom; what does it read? 87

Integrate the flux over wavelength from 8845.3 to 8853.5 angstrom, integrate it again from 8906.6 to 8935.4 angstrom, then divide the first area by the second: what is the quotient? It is 0.28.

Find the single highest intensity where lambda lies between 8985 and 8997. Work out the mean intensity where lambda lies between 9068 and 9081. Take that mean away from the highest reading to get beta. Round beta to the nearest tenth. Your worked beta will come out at 0.1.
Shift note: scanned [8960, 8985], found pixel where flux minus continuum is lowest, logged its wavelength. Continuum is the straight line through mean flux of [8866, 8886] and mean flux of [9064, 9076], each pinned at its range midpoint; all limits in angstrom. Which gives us 8974.57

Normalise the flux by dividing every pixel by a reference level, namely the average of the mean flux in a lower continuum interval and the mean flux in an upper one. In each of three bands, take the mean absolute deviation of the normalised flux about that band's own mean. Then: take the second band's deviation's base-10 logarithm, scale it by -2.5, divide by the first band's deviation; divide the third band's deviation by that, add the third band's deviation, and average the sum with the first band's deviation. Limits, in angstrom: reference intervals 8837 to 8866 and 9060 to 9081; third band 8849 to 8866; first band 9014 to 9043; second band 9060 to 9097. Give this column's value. 0.016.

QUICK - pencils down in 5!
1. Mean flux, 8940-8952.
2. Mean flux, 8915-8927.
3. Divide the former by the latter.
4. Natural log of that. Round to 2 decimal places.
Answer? -0.04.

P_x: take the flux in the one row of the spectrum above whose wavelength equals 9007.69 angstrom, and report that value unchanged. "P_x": 13.6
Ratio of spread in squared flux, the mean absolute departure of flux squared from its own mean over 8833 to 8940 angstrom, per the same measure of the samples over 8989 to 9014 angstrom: 0.39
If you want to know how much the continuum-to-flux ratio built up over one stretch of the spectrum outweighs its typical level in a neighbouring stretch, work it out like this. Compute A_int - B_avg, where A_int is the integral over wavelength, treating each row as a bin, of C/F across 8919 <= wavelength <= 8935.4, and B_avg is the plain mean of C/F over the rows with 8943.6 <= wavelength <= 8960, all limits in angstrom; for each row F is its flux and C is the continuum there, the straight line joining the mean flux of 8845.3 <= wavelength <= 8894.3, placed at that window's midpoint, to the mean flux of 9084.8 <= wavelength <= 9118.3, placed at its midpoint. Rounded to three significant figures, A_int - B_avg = 15.0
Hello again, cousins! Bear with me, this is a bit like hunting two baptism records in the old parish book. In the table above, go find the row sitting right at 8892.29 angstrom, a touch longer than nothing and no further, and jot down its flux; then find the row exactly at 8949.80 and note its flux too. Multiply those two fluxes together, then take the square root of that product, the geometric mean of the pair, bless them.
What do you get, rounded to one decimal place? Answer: 14.8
